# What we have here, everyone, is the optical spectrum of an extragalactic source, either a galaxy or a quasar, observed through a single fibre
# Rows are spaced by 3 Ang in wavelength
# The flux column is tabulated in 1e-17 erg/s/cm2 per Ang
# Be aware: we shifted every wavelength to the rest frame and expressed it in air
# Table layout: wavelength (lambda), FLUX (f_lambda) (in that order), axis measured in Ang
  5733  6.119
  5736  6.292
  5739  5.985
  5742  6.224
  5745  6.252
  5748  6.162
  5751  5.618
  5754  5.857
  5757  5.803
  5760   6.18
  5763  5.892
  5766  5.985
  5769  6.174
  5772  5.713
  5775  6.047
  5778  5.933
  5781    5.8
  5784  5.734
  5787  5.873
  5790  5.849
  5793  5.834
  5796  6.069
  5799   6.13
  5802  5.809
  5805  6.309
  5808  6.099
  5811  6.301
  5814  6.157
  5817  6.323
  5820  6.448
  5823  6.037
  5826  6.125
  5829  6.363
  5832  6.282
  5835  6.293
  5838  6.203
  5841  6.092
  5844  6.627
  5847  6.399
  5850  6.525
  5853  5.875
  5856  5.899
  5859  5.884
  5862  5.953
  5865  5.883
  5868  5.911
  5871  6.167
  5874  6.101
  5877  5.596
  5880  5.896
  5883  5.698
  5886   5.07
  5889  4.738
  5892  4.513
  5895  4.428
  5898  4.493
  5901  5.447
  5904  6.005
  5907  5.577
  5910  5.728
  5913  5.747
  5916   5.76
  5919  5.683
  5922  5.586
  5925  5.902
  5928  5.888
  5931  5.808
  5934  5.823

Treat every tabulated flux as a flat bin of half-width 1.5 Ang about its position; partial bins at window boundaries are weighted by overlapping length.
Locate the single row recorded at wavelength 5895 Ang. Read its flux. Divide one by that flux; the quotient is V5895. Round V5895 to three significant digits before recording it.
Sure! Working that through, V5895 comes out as 0.226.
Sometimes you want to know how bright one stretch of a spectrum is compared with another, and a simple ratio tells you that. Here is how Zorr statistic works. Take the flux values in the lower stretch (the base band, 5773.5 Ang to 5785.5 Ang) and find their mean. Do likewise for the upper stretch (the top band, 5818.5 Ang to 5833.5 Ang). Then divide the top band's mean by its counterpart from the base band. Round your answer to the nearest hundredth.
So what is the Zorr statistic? 1.06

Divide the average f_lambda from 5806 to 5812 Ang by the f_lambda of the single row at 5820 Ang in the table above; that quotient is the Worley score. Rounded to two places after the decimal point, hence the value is 0.96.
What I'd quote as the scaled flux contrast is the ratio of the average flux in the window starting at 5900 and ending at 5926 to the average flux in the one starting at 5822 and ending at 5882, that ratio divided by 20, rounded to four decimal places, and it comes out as 0.0468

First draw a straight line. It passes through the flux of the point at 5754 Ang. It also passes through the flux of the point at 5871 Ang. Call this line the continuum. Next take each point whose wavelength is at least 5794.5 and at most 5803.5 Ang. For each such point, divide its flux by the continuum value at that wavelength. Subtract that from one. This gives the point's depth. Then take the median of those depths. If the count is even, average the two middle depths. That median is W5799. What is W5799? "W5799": -0.02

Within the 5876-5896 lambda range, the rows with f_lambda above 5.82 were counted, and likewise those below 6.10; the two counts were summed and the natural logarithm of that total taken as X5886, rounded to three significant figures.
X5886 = 2.08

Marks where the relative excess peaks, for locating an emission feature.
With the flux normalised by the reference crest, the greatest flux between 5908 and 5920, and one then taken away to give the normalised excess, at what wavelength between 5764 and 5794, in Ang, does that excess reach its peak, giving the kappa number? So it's 5769 Ang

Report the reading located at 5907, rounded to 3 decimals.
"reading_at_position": 5.577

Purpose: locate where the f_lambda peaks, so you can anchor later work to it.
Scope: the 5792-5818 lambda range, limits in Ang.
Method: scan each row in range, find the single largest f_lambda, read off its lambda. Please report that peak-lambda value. 5817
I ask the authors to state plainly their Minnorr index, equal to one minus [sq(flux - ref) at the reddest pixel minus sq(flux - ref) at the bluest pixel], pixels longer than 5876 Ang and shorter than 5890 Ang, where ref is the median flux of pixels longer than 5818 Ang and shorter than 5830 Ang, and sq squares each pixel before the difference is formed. -0.85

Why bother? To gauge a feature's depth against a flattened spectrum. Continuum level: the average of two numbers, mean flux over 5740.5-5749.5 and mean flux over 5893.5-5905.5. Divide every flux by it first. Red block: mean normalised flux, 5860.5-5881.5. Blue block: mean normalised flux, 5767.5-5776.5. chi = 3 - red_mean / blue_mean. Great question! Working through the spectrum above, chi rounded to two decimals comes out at 2.01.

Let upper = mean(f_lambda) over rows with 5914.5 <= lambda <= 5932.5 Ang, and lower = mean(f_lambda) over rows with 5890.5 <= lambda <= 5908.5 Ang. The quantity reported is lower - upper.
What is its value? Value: -0.7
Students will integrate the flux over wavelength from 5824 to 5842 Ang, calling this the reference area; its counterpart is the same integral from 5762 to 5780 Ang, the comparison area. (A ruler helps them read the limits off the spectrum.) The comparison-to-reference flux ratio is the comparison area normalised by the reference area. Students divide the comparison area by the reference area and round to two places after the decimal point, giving 0.96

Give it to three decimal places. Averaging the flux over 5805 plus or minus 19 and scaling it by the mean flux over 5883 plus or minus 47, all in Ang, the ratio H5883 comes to 1.066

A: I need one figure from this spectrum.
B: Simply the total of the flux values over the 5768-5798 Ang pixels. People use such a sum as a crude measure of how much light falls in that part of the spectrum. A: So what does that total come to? 59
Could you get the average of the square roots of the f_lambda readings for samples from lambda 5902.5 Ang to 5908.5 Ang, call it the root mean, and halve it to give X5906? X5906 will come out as 1.20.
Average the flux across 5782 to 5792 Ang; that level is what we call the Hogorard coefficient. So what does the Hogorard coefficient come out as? 5.82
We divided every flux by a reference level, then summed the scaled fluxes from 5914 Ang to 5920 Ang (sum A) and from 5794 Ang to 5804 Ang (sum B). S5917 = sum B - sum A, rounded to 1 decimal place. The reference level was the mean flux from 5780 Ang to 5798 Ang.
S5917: 1.1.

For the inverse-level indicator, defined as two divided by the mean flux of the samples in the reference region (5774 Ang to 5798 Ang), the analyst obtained 0.339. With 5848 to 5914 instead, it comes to 0.357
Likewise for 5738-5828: 0.332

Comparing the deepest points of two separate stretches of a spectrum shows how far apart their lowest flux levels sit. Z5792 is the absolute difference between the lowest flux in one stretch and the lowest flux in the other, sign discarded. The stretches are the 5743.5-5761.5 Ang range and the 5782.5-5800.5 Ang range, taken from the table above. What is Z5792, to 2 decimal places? 0.12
